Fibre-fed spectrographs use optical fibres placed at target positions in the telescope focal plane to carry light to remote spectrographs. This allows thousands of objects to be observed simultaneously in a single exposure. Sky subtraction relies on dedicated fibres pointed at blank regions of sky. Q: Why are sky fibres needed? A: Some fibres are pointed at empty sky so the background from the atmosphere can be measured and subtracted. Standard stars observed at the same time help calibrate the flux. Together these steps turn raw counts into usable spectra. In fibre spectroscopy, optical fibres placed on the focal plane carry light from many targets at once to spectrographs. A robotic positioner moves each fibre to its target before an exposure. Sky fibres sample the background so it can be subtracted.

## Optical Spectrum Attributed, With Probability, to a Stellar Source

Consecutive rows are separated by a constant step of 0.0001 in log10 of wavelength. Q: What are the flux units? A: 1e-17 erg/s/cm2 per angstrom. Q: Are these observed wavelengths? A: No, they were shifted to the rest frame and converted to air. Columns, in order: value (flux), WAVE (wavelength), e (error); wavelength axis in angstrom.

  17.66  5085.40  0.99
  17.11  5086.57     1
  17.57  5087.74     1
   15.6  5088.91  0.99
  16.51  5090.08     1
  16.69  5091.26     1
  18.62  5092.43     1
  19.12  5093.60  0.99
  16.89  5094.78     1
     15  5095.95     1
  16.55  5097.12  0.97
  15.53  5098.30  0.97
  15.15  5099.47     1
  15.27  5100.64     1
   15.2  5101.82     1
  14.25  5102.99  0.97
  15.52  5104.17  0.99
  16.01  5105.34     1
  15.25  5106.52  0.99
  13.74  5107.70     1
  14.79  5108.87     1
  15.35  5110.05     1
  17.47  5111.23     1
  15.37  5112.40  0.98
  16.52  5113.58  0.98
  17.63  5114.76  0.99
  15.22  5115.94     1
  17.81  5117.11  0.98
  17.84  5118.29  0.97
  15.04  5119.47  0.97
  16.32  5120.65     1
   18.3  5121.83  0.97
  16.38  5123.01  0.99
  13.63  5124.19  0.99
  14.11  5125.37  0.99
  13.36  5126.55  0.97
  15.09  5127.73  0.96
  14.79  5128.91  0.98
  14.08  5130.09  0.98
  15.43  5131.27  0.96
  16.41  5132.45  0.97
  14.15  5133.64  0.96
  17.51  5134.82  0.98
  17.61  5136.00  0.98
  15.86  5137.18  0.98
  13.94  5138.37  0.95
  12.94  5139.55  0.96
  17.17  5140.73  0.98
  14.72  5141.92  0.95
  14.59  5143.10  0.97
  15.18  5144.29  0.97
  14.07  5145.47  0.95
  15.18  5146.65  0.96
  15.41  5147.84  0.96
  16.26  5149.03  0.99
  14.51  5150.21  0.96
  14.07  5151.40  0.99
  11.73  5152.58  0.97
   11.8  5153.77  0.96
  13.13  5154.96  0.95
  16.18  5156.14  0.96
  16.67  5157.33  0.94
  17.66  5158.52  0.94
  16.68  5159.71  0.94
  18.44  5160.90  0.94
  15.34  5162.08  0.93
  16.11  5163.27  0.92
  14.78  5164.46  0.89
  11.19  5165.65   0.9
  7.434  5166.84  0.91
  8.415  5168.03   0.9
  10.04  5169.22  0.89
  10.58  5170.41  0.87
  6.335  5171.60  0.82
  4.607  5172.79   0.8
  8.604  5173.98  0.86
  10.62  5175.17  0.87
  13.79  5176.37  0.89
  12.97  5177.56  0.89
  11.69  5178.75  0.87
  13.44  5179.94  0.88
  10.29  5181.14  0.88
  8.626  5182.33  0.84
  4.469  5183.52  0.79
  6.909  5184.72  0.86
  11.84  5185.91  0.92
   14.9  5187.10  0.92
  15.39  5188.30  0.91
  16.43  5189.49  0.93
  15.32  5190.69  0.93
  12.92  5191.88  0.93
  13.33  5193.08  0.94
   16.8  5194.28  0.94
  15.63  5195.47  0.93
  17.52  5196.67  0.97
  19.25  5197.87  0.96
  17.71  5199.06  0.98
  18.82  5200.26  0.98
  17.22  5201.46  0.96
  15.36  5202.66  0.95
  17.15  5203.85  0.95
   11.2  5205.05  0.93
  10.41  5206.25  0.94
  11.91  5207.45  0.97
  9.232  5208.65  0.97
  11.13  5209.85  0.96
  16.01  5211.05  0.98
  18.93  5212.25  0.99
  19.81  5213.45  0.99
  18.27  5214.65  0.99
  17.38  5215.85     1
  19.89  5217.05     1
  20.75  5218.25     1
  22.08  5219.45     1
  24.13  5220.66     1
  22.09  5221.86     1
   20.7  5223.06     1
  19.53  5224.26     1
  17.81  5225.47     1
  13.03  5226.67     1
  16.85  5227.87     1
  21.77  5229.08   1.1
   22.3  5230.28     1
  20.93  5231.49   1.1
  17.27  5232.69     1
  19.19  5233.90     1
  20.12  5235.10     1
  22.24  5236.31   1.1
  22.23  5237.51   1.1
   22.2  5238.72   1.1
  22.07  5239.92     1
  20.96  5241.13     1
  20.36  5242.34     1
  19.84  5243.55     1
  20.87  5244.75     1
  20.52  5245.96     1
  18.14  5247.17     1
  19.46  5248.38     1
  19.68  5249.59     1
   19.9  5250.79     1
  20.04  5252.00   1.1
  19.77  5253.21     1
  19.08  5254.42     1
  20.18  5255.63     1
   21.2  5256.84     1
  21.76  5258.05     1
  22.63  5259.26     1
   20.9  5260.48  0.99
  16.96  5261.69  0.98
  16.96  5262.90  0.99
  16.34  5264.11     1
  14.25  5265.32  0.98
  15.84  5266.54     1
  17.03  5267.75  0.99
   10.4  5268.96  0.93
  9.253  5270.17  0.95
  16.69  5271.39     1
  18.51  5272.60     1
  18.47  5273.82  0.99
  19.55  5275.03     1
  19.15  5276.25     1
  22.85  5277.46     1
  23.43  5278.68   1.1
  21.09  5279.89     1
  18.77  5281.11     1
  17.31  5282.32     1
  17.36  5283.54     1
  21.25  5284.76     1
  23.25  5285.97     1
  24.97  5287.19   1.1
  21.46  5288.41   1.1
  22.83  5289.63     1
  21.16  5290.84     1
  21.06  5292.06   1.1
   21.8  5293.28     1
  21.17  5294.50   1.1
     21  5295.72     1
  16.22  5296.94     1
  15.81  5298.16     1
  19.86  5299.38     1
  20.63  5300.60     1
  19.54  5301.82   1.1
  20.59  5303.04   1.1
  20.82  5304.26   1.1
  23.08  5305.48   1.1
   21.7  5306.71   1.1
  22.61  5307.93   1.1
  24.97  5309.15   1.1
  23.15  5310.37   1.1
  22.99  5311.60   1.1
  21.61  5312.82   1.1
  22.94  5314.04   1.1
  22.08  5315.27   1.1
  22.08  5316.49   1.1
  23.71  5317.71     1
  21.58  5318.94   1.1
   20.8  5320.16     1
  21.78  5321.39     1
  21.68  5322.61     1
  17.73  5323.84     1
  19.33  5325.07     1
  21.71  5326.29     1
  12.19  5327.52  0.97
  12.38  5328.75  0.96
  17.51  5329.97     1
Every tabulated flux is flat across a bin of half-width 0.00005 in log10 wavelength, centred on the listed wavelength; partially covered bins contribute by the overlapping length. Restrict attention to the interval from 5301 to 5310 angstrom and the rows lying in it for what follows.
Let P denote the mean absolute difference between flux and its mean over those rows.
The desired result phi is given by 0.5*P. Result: 0.7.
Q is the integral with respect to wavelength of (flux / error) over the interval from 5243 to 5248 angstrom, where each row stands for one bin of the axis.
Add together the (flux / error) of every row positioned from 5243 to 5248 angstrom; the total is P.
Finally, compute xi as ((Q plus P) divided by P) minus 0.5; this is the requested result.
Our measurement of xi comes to 1.75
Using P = 79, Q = 99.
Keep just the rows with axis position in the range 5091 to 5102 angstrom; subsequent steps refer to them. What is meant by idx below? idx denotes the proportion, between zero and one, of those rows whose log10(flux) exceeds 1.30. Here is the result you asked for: 0.00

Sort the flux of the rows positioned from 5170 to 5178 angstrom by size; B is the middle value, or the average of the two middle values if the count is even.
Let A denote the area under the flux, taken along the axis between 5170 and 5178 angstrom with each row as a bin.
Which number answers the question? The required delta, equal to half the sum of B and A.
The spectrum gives 44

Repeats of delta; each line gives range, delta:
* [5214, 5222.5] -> 98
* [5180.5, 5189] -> 50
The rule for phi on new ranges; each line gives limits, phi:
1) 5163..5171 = 1.2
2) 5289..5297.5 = 0.6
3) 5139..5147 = 0.4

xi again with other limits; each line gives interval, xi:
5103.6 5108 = 1.61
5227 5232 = 1.73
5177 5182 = 1.73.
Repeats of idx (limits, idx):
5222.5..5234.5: 0.40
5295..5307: 0.60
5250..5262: 0.60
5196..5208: 0.00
